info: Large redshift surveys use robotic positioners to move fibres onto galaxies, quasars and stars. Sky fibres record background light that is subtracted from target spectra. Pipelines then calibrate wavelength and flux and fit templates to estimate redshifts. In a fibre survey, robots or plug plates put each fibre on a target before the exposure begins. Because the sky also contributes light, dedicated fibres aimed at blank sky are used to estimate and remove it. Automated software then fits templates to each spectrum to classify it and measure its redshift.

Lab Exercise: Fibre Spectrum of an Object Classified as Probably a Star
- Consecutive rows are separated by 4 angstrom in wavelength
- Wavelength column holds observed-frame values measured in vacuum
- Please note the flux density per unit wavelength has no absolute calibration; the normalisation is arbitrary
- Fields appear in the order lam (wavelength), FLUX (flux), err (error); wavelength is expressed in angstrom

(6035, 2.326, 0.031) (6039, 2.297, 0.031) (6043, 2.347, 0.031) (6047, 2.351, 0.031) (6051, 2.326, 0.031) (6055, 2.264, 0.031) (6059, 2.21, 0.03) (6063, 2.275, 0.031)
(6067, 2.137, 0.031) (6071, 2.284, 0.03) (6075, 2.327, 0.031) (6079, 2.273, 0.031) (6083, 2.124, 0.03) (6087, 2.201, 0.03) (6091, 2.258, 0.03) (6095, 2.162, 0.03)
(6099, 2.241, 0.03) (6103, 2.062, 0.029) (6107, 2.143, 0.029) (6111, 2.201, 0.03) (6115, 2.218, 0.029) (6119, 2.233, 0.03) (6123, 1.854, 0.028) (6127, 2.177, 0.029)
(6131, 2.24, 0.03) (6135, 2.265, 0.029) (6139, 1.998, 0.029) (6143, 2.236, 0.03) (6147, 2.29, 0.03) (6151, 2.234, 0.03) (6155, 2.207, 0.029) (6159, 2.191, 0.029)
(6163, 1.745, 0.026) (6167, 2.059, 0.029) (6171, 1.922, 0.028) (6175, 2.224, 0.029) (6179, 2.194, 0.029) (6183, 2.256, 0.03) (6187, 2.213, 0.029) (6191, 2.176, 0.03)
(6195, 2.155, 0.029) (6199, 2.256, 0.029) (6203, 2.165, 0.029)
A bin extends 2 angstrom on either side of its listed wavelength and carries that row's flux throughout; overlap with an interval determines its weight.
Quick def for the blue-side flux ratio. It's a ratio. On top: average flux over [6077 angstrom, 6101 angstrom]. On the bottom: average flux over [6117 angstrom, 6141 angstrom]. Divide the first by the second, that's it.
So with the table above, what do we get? 1.04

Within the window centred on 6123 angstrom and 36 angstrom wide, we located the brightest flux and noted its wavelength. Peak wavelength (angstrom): 6135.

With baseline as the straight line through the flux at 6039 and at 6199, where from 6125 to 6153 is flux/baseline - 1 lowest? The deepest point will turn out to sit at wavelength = 6139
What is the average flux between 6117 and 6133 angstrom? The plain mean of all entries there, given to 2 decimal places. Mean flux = 2.13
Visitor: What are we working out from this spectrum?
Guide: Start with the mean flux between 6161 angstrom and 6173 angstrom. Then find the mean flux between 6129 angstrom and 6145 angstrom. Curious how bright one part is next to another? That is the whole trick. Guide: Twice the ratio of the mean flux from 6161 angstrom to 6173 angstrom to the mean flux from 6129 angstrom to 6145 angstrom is 1.75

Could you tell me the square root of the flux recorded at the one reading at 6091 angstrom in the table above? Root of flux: 1.50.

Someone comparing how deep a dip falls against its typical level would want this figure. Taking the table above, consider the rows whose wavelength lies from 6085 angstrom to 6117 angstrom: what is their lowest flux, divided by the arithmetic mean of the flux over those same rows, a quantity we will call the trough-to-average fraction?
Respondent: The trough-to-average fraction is 0.94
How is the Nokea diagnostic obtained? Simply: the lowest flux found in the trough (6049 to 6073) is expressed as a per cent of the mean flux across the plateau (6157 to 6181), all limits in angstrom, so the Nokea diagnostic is 104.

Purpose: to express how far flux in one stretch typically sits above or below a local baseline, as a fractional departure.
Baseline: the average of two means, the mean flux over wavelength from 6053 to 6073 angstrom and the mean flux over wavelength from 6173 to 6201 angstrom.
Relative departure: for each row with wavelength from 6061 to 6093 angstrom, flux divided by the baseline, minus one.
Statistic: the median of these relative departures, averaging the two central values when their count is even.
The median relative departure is 0.019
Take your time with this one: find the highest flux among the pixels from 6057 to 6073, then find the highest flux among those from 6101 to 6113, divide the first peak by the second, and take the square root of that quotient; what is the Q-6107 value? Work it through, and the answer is 1.02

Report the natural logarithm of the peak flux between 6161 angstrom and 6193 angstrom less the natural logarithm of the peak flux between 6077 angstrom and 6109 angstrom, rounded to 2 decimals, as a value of -0.01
